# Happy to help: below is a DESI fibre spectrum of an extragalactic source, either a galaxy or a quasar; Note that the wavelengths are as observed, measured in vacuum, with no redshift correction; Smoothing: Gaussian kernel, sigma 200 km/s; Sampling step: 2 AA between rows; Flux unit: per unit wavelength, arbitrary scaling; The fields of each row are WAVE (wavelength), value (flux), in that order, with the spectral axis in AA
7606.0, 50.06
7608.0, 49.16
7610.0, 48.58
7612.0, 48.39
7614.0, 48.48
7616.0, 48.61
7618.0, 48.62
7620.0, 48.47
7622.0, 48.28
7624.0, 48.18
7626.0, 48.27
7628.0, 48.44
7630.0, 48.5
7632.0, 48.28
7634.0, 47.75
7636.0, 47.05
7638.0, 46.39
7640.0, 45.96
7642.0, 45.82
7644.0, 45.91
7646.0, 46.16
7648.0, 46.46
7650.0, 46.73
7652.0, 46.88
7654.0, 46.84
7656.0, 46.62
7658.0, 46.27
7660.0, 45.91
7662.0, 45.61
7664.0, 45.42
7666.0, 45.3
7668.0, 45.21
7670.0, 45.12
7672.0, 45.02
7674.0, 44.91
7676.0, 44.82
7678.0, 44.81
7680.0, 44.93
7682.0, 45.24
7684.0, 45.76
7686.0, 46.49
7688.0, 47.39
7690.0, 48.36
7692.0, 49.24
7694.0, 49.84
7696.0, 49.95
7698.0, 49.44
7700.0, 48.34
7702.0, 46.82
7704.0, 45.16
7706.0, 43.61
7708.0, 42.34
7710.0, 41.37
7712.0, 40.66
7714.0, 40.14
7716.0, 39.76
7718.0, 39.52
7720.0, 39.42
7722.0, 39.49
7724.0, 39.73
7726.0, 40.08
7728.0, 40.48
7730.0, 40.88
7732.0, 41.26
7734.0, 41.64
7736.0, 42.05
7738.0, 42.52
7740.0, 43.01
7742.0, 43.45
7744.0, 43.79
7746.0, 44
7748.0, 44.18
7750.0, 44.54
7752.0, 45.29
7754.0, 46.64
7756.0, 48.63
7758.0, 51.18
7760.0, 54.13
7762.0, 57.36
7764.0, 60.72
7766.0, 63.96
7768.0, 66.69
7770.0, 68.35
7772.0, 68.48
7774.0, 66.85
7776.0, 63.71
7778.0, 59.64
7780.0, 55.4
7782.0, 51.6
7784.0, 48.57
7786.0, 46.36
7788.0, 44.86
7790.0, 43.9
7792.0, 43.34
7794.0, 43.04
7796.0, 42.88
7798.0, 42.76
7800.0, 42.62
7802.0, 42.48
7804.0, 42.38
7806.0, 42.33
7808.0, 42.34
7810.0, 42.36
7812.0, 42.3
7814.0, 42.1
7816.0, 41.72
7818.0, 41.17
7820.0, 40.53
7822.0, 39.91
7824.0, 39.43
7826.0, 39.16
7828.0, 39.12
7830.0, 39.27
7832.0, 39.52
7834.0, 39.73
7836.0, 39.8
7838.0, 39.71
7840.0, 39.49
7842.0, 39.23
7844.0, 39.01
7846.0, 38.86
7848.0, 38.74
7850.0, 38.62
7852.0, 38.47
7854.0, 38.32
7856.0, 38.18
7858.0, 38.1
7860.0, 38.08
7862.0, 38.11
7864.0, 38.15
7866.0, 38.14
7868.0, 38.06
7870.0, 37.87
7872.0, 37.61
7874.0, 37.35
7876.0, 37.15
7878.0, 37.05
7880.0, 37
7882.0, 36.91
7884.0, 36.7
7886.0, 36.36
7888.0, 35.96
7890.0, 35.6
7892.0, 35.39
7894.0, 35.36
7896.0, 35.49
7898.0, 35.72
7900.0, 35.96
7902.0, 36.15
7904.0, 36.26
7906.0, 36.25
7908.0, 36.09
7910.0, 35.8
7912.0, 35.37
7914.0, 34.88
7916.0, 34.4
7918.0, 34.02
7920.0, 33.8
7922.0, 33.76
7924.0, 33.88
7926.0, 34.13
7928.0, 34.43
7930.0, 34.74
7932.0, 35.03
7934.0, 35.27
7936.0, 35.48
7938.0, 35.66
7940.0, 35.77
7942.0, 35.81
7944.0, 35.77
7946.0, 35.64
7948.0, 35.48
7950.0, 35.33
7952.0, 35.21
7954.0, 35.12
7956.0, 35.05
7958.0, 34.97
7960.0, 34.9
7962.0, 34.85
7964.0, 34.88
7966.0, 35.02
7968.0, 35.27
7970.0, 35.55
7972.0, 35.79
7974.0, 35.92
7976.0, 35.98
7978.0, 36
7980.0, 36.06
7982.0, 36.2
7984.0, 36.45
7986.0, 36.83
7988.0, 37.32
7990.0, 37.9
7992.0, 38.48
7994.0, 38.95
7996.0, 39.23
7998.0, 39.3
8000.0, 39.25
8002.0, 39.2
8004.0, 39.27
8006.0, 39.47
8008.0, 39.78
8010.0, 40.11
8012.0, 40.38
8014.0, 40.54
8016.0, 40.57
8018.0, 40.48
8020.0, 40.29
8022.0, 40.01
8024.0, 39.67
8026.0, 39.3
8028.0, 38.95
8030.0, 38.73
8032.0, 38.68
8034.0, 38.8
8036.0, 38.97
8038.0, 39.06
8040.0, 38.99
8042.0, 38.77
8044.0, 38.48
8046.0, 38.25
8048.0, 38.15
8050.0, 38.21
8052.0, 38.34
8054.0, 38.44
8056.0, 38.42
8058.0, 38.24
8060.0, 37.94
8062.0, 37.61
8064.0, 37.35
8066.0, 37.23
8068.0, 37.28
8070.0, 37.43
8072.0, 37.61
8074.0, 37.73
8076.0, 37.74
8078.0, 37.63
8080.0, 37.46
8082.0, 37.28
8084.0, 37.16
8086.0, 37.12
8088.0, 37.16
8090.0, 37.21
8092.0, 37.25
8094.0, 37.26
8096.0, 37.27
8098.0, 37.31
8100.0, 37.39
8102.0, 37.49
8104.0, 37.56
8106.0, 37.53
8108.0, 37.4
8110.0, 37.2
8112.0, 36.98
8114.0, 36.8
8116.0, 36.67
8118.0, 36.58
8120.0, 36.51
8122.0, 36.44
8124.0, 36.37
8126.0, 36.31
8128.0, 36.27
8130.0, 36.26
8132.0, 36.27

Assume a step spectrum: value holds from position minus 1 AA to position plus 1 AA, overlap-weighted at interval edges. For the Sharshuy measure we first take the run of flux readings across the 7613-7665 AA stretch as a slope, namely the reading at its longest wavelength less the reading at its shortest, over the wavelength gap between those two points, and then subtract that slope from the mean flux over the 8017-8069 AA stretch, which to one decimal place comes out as 38.7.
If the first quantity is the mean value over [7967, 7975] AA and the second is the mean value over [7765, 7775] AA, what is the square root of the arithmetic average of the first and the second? 7.16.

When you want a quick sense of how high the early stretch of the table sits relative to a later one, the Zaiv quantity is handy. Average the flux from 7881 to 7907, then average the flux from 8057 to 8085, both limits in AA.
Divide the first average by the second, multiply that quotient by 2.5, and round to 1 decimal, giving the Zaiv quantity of 2.4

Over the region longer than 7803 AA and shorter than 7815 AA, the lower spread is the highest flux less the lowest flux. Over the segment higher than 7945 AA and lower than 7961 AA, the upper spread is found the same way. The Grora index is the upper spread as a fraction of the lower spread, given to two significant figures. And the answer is 2.6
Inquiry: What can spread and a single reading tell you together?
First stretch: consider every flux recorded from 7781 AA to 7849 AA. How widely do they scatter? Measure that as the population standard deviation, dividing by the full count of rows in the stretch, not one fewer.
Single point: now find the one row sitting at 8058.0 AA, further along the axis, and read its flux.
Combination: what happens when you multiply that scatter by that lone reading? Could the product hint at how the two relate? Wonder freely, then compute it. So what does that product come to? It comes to 108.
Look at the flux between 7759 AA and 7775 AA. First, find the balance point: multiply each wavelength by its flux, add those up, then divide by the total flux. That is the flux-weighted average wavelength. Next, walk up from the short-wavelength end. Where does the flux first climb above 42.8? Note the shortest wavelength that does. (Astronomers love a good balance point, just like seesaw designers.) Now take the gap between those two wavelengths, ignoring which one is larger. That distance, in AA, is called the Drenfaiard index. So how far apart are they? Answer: 7.3 AA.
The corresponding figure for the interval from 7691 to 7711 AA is 8.6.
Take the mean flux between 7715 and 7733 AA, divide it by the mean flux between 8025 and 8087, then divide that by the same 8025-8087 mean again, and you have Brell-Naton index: 0.028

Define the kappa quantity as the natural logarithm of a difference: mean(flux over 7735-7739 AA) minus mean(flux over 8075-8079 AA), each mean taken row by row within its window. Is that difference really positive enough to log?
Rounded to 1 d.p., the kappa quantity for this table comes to 1.5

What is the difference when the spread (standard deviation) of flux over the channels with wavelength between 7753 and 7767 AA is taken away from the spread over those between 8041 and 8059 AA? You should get -6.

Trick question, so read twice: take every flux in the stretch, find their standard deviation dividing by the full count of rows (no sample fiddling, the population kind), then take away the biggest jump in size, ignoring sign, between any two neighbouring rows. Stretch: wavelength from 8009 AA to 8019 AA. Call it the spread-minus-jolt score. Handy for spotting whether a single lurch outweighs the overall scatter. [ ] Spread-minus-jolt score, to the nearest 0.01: -0.10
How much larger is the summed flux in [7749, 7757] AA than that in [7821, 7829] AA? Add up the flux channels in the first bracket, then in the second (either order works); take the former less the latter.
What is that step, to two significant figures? 27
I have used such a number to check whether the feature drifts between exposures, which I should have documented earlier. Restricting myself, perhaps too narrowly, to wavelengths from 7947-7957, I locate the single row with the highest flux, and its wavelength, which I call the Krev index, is 7948.0 AA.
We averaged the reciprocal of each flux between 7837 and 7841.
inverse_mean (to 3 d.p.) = 0.025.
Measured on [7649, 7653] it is 0.021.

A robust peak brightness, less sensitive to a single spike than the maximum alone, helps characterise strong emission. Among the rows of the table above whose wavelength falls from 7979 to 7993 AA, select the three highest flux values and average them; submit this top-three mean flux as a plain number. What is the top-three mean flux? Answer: 37.9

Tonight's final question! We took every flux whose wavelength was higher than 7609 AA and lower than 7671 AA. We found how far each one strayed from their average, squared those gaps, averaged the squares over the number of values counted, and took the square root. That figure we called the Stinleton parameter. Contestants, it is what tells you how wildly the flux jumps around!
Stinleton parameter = 1.2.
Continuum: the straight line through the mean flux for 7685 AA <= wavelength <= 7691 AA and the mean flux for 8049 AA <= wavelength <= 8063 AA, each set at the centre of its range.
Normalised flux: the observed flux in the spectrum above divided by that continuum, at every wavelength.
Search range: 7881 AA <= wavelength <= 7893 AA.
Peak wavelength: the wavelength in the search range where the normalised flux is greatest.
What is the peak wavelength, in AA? 7882.0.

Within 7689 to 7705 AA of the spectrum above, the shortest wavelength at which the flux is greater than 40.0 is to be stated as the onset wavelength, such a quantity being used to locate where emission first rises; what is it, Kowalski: 7690.0 AA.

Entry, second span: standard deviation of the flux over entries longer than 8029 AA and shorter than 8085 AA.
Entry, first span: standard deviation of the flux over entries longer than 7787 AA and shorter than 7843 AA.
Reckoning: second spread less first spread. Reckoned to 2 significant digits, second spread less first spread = -1.1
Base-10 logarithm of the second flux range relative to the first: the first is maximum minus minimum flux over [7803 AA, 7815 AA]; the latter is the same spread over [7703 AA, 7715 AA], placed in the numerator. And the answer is 1.25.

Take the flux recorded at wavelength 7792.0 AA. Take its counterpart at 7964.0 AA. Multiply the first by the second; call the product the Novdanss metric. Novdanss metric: 1512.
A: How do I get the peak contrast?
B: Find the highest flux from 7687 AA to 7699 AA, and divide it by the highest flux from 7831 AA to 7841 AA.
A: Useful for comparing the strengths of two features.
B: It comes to 1.26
